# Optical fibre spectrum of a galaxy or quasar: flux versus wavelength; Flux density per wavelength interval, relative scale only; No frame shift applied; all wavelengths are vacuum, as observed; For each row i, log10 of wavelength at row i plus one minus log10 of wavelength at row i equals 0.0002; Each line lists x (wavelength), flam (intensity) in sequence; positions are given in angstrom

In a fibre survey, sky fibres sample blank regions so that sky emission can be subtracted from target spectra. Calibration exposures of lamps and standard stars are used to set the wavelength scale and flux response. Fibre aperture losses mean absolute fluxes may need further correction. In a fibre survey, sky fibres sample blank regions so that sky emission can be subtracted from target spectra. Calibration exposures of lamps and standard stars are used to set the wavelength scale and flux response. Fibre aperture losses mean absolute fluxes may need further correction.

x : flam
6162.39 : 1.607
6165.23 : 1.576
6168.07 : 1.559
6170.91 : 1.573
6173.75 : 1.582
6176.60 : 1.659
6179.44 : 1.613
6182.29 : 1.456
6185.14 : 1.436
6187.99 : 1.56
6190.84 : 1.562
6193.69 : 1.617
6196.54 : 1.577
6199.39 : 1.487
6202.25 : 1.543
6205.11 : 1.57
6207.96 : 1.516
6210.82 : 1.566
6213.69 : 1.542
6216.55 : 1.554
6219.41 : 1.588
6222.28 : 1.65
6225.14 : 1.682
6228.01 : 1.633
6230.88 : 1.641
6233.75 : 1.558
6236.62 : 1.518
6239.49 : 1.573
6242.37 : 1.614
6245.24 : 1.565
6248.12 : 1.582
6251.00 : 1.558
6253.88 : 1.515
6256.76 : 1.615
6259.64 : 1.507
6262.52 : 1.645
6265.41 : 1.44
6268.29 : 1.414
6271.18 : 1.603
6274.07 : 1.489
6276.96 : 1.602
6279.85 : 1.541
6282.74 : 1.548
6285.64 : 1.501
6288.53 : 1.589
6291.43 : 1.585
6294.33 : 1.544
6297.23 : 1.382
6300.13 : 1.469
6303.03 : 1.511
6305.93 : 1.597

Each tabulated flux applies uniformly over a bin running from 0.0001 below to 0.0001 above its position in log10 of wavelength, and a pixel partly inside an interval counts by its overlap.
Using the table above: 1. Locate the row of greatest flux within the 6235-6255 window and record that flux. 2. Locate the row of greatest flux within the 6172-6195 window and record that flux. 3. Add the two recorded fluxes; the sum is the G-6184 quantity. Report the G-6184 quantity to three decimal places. 3.273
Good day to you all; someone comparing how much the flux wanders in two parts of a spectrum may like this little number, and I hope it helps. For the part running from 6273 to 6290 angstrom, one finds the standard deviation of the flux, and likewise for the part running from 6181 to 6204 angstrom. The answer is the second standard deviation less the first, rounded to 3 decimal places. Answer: 0.018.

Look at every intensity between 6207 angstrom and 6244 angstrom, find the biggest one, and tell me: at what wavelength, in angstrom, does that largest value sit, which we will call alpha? 6225.14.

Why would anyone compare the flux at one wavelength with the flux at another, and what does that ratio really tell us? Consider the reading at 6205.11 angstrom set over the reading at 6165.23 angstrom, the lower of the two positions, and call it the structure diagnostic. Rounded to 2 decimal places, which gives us 1.00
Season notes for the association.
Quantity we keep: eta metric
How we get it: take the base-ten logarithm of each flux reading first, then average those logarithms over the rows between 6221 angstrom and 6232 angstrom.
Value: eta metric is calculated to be 0.218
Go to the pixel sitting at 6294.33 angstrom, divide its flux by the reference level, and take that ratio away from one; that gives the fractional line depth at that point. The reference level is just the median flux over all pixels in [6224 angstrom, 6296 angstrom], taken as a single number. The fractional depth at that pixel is 0.01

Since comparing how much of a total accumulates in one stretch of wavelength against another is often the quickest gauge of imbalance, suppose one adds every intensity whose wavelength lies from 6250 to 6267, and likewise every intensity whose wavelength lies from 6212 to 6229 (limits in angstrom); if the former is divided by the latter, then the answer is 0.96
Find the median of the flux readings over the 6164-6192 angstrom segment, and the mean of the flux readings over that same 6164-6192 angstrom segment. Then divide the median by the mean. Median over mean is 1.01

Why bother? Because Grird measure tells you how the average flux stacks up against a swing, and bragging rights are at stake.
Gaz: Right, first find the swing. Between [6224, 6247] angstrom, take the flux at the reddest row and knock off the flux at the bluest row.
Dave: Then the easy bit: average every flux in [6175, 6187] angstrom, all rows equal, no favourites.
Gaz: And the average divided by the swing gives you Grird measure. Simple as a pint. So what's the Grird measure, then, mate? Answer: -13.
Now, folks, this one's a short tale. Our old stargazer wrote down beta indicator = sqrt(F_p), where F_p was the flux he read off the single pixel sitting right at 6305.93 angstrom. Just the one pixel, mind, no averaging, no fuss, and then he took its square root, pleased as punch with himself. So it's 1.26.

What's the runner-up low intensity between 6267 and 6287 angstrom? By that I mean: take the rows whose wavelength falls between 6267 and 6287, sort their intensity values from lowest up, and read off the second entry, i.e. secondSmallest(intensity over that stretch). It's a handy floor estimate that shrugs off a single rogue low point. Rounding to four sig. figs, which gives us 1.489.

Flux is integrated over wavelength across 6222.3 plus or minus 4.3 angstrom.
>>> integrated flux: 14.10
